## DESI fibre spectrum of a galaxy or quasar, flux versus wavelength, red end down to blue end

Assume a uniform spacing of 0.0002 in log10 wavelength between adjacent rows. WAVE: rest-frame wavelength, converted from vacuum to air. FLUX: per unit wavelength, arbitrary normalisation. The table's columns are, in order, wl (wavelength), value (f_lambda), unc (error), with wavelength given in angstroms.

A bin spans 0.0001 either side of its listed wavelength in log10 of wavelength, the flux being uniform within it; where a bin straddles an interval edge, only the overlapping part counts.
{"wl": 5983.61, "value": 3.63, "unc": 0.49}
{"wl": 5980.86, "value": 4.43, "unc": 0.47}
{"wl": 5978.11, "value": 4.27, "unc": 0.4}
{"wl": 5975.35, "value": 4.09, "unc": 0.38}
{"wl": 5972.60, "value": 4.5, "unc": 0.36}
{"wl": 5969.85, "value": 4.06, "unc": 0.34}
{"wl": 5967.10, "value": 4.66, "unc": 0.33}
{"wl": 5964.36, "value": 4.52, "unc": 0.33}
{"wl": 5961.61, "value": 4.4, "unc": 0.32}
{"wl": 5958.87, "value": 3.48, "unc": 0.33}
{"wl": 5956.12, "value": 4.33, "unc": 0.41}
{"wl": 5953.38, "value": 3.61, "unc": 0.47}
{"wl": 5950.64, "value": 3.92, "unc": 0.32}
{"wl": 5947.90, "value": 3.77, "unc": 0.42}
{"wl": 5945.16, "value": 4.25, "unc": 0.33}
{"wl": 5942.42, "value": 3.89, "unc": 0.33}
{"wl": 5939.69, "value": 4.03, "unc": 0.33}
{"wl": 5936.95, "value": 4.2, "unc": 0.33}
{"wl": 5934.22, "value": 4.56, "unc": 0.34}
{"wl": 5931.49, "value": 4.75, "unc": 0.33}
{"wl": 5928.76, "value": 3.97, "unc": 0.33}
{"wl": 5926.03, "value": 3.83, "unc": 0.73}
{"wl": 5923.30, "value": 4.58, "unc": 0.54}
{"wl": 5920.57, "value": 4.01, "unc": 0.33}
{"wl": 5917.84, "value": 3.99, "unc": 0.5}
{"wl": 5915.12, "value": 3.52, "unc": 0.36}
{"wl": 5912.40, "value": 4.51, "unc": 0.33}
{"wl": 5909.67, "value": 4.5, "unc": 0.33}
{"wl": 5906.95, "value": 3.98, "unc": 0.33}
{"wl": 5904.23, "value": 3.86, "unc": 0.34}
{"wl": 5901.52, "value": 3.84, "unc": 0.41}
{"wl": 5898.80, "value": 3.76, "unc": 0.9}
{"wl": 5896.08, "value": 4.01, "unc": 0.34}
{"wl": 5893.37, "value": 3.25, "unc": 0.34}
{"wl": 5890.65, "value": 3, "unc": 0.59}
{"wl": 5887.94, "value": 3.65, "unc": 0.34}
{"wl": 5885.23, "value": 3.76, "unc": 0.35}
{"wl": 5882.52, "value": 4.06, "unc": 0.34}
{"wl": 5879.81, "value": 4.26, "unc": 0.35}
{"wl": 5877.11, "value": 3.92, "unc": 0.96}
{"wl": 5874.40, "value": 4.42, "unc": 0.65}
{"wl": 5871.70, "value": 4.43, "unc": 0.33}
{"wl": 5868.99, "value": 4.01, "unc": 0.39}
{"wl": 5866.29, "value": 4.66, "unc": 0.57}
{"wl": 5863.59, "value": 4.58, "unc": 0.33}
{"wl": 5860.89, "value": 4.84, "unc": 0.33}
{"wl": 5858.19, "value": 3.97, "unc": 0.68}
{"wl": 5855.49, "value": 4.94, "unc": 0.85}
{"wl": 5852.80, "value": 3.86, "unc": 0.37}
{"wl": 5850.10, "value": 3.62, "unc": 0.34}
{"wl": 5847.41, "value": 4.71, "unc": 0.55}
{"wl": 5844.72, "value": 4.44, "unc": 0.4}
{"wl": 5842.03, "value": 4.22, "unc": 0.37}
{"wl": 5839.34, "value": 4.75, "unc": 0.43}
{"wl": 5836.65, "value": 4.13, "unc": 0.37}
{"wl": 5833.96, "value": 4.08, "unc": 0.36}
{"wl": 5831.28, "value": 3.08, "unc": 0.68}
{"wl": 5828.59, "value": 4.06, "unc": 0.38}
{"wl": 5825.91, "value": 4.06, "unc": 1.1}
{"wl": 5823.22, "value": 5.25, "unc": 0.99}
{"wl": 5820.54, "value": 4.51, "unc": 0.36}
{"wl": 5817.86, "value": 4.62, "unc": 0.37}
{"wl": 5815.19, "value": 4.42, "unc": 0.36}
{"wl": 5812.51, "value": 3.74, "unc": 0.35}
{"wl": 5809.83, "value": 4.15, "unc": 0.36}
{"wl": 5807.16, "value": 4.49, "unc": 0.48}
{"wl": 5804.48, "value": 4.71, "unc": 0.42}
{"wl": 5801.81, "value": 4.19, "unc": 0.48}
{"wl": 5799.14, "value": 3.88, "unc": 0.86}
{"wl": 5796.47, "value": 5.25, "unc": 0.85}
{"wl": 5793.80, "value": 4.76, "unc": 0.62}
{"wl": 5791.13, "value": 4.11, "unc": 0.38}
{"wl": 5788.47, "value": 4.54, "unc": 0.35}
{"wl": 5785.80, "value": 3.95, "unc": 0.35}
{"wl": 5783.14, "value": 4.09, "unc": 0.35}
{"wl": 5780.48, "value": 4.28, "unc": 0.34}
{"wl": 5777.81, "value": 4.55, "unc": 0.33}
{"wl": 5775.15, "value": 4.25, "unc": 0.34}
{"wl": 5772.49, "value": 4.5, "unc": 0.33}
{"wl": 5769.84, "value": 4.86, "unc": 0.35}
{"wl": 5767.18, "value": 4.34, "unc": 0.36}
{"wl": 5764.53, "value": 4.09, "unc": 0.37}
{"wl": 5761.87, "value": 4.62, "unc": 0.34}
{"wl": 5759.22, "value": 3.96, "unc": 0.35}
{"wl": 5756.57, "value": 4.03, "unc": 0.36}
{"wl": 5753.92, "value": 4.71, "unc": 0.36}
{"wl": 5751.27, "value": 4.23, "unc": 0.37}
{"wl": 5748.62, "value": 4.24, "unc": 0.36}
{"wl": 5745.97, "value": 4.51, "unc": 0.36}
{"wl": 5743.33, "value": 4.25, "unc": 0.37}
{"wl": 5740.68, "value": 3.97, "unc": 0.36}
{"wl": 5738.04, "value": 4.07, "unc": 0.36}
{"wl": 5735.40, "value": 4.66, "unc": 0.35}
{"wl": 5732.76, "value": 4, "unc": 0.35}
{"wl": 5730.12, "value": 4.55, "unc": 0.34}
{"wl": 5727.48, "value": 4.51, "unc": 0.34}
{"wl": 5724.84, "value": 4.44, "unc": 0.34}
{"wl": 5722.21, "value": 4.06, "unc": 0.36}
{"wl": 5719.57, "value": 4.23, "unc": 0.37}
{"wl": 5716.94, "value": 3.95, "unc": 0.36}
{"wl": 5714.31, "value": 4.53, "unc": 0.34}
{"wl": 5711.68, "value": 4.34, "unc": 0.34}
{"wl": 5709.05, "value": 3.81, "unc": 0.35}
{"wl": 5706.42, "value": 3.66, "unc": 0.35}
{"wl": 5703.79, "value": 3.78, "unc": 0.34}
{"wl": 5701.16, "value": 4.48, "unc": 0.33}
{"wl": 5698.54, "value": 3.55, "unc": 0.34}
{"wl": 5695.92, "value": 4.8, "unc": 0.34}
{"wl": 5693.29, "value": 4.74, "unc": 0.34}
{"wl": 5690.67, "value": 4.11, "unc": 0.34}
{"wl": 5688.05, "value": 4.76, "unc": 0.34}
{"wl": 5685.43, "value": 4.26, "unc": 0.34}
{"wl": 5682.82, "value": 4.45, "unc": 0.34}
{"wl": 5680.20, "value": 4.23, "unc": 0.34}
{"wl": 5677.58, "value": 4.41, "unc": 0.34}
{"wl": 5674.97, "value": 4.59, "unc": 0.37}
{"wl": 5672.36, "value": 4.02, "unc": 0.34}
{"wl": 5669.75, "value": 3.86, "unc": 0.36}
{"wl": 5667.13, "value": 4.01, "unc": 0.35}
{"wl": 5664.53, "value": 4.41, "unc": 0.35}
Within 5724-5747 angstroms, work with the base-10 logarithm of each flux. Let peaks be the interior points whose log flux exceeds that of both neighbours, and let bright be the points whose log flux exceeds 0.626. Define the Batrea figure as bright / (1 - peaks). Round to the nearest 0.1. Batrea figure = -6.0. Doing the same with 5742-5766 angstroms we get -3.0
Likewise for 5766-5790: -7.0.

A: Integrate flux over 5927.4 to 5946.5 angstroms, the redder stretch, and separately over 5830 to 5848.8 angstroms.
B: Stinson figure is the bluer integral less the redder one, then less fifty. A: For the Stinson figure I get -52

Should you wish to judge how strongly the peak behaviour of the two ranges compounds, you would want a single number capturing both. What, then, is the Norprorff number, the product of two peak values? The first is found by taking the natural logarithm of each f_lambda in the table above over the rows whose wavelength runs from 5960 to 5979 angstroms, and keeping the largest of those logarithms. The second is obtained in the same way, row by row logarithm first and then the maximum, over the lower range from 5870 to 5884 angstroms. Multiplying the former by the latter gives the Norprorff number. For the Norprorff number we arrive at 2.29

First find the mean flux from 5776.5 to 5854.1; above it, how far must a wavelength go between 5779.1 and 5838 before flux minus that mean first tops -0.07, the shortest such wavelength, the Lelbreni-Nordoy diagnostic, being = 5780.48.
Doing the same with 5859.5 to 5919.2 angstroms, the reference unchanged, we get 5860.89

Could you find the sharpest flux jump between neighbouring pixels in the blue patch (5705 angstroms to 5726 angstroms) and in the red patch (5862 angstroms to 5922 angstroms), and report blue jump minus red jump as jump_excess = -0.41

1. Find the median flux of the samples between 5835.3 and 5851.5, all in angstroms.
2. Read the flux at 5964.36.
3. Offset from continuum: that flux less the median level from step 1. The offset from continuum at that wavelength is 0.2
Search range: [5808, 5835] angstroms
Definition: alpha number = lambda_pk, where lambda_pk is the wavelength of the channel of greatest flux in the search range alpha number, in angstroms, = 5823.22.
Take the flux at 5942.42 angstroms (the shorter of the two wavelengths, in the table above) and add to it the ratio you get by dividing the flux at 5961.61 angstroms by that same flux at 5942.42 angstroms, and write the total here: 5.02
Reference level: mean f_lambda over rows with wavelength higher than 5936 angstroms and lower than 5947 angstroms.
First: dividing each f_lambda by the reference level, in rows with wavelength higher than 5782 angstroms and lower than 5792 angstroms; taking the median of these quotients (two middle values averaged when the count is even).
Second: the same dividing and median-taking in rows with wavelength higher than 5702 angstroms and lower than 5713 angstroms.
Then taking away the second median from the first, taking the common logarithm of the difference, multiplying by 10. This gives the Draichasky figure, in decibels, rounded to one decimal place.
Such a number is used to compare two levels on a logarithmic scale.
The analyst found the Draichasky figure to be -11.3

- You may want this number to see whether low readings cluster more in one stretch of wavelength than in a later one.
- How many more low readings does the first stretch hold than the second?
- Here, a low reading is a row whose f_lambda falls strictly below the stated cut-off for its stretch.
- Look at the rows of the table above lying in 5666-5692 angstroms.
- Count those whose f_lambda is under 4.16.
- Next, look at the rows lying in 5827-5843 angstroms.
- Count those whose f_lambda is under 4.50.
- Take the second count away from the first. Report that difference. -1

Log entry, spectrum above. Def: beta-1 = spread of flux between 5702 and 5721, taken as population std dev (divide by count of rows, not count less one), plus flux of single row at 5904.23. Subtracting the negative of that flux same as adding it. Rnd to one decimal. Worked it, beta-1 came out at 4.2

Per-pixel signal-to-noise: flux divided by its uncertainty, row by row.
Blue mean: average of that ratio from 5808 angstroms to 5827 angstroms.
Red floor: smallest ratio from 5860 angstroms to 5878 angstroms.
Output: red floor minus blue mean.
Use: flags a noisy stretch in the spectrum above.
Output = -6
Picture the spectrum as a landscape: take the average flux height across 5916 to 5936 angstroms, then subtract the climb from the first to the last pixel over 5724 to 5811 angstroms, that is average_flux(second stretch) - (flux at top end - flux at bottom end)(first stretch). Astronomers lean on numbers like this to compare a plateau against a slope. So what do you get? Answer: 4.5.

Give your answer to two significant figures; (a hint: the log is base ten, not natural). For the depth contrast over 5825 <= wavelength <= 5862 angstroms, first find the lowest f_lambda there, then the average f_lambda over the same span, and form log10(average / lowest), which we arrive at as 0.13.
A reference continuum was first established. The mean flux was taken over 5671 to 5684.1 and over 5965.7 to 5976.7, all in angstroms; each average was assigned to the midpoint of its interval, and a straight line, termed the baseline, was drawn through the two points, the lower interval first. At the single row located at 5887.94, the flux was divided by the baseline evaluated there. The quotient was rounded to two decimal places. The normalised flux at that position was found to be 0.84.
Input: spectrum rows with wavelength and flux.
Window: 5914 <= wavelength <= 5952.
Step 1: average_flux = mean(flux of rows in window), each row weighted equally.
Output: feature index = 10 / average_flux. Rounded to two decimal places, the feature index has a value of 2.44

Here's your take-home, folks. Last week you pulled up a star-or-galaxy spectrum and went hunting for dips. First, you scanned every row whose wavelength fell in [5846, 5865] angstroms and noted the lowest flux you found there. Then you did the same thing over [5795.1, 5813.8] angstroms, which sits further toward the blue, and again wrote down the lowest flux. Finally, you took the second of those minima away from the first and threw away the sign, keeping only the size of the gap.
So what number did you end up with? 0.12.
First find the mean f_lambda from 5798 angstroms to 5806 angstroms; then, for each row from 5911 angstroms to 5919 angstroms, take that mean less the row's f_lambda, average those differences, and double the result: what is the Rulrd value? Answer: 0.5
